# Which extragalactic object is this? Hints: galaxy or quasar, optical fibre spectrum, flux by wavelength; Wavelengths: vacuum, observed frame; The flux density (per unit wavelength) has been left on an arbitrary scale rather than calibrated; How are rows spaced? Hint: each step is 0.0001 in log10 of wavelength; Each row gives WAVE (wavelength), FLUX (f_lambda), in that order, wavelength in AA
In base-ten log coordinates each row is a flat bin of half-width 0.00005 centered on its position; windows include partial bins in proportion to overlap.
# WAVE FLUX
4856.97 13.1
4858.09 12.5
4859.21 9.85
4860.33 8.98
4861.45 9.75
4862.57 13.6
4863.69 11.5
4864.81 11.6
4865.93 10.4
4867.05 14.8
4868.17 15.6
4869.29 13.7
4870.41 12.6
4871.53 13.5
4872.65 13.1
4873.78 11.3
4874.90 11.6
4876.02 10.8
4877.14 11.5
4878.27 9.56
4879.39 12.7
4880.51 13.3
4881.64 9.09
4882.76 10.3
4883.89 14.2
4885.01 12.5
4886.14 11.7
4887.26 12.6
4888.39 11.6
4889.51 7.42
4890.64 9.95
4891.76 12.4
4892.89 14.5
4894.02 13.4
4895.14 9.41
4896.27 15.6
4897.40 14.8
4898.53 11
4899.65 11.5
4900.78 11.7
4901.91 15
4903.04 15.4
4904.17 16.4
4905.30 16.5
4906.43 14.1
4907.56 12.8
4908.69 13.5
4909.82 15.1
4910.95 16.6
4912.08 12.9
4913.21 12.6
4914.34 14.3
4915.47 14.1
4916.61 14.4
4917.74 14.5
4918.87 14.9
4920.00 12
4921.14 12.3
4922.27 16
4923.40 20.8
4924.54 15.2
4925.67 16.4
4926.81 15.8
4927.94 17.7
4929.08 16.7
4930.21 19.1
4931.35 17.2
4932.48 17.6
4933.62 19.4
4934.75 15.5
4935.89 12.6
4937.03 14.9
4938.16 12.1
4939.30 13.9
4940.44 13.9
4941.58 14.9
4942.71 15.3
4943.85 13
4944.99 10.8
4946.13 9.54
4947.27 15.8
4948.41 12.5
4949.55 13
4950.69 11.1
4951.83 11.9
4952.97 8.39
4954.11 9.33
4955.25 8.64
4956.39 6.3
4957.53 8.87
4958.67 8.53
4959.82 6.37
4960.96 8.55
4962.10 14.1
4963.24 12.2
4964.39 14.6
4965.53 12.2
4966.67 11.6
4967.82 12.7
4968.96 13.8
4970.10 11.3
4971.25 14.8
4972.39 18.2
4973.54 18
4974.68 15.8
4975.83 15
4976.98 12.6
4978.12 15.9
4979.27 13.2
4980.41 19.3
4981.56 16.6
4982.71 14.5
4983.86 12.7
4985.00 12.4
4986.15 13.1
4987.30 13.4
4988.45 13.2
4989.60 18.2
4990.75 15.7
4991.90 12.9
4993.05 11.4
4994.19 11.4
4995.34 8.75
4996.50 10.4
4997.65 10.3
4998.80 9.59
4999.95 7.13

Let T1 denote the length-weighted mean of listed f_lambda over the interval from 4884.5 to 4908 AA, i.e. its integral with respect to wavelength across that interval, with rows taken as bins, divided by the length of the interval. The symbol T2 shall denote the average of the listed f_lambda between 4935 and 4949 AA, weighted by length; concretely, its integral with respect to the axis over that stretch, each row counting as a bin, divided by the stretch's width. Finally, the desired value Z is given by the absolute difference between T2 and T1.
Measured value 0.4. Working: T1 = 13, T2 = 13.3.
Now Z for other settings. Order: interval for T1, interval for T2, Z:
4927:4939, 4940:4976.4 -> 4.0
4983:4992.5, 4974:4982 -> 1.6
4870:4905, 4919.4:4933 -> 4.1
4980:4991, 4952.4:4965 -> 5.2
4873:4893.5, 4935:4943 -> 2.4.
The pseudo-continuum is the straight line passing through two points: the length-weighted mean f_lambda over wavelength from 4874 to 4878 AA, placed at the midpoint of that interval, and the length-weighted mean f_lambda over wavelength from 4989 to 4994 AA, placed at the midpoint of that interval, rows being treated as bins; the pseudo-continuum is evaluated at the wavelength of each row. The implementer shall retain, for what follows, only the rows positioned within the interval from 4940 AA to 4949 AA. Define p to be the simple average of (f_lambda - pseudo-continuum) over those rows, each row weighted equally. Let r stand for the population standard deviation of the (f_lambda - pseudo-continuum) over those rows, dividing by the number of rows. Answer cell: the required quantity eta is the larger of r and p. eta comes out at 2.1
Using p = 0.2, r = 2.1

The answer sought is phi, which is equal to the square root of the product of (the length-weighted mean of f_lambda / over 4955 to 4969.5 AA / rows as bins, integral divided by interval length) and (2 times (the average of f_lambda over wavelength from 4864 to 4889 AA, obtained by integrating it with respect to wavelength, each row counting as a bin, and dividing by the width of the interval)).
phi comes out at 16.1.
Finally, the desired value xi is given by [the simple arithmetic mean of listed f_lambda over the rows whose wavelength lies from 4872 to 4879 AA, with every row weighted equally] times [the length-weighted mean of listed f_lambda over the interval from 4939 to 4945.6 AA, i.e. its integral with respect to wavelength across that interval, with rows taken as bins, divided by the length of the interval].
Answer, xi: 154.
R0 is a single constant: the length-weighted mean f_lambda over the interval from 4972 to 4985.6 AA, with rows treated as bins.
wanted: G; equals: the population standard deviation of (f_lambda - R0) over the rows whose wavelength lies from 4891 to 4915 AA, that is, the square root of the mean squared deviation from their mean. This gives 1.89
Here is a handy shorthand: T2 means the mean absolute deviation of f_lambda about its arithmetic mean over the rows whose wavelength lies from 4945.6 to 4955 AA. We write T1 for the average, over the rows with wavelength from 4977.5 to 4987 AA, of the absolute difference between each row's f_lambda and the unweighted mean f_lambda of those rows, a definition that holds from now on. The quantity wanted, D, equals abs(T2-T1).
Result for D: 0.1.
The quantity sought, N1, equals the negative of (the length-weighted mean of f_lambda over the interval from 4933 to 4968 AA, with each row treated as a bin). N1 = -12.0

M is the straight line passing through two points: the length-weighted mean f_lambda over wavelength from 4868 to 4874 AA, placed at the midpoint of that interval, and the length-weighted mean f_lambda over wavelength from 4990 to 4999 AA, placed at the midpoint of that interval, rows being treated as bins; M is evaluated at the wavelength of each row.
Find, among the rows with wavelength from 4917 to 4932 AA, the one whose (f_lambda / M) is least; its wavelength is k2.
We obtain 4920.00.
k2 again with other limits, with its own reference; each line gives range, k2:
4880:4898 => 4889.51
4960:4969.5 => 4960.96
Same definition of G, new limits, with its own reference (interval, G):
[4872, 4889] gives 1.36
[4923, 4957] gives 3.46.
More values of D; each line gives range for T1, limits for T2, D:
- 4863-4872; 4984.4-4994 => 0.1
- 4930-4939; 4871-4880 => 1.3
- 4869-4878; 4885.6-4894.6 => 0.6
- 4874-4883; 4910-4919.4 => 0.4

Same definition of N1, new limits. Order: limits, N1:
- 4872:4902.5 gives -12.0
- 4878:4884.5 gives -11.6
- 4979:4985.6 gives -14.9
